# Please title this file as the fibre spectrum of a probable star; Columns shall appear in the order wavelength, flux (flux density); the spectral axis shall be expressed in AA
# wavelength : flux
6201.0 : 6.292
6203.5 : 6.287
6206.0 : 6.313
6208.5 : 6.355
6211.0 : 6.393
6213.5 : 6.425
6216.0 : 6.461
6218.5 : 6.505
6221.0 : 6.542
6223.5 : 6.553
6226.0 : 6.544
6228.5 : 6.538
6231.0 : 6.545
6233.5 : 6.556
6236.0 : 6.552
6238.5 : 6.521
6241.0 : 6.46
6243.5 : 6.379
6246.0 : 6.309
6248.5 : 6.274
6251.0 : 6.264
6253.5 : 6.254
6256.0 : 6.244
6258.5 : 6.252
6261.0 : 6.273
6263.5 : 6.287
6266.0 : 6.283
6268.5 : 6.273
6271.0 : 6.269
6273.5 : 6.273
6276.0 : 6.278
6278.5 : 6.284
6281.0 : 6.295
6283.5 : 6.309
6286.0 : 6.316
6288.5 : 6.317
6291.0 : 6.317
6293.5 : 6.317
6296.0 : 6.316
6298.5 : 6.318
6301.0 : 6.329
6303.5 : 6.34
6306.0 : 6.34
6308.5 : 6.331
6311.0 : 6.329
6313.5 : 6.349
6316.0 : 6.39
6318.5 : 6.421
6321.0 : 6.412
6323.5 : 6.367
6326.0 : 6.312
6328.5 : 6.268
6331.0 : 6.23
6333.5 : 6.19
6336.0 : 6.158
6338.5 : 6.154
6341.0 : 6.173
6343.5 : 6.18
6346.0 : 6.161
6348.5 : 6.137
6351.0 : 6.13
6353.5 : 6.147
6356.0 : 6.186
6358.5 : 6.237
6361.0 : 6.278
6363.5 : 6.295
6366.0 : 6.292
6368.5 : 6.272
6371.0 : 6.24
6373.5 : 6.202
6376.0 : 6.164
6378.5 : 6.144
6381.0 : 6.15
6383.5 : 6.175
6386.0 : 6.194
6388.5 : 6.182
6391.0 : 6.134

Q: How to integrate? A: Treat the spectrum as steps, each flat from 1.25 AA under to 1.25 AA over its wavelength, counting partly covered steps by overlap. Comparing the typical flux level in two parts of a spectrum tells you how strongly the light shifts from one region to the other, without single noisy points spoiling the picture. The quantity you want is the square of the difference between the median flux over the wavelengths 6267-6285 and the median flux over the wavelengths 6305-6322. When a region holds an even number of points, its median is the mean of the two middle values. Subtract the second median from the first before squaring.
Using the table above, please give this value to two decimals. 0.01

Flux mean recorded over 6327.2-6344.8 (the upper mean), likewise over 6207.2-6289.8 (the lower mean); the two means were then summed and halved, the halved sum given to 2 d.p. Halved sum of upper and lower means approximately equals 6.28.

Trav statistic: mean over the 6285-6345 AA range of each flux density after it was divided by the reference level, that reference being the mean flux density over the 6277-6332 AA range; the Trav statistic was 1.00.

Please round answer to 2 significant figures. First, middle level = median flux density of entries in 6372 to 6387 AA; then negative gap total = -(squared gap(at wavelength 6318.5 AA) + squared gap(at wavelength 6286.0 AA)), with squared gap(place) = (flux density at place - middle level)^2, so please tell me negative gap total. -0.085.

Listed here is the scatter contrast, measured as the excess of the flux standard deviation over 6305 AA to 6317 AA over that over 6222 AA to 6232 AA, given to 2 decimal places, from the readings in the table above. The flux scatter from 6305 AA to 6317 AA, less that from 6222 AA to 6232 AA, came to 0.02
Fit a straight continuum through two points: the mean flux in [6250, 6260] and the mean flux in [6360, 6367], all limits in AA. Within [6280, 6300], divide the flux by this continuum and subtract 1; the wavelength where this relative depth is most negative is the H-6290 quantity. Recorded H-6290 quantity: 6281.0 AA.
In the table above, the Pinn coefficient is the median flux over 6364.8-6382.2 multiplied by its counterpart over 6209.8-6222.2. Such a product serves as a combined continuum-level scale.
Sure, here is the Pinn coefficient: 40.07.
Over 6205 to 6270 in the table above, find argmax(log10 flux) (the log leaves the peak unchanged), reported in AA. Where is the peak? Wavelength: 6233.5 AA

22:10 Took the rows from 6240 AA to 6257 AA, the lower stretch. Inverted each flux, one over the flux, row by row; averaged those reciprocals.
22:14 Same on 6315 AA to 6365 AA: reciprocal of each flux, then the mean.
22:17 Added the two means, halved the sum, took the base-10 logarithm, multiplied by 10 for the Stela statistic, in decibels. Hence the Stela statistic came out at -7.976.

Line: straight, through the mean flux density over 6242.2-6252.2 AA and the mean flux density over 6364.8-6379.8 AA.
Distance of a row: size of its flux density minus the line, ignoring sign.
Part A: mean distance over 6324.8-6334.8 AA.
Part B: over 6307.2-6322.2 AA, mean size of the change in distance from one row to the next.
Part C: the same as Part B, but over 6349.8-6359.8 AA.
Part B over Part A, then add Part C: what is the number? 0.58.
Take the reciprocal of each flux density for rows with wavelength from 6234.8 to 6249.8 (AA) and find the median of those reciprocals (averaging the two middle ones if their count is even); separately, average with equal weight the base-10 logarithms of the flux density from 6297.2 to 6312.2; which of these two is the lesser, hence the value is 0.156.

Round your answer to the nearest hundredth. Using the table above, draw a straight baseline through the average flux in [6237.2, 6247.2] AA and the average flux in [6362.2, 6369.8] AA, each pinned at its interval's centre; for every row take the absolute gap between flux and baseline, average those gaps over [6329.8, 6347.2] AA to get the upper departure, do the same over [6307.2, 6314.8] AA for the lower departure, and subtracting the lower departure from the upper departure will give 0.12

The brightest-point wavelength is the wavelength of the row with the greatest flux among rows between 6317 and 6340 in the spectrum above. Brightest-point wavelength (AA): 6318.5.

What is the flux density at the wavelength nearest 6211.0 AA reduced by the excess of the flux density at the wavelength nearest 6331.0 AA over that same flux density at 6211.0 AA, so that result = 6.56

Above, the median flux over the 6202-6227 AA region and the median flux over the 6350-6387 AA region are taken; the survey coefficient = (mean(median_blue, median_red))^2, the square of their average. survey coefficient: 39.9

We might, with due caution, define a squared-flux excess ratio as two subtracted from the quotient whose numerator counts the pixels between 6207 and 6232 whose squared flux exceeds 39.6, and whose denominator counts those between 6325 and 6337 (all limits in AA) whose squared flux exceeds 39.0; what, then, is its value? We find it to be 3.0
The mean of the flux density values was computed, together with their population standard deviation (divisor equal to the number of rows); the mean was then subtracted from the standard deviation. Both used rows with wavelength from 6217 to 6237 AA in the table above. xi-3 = -6.53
